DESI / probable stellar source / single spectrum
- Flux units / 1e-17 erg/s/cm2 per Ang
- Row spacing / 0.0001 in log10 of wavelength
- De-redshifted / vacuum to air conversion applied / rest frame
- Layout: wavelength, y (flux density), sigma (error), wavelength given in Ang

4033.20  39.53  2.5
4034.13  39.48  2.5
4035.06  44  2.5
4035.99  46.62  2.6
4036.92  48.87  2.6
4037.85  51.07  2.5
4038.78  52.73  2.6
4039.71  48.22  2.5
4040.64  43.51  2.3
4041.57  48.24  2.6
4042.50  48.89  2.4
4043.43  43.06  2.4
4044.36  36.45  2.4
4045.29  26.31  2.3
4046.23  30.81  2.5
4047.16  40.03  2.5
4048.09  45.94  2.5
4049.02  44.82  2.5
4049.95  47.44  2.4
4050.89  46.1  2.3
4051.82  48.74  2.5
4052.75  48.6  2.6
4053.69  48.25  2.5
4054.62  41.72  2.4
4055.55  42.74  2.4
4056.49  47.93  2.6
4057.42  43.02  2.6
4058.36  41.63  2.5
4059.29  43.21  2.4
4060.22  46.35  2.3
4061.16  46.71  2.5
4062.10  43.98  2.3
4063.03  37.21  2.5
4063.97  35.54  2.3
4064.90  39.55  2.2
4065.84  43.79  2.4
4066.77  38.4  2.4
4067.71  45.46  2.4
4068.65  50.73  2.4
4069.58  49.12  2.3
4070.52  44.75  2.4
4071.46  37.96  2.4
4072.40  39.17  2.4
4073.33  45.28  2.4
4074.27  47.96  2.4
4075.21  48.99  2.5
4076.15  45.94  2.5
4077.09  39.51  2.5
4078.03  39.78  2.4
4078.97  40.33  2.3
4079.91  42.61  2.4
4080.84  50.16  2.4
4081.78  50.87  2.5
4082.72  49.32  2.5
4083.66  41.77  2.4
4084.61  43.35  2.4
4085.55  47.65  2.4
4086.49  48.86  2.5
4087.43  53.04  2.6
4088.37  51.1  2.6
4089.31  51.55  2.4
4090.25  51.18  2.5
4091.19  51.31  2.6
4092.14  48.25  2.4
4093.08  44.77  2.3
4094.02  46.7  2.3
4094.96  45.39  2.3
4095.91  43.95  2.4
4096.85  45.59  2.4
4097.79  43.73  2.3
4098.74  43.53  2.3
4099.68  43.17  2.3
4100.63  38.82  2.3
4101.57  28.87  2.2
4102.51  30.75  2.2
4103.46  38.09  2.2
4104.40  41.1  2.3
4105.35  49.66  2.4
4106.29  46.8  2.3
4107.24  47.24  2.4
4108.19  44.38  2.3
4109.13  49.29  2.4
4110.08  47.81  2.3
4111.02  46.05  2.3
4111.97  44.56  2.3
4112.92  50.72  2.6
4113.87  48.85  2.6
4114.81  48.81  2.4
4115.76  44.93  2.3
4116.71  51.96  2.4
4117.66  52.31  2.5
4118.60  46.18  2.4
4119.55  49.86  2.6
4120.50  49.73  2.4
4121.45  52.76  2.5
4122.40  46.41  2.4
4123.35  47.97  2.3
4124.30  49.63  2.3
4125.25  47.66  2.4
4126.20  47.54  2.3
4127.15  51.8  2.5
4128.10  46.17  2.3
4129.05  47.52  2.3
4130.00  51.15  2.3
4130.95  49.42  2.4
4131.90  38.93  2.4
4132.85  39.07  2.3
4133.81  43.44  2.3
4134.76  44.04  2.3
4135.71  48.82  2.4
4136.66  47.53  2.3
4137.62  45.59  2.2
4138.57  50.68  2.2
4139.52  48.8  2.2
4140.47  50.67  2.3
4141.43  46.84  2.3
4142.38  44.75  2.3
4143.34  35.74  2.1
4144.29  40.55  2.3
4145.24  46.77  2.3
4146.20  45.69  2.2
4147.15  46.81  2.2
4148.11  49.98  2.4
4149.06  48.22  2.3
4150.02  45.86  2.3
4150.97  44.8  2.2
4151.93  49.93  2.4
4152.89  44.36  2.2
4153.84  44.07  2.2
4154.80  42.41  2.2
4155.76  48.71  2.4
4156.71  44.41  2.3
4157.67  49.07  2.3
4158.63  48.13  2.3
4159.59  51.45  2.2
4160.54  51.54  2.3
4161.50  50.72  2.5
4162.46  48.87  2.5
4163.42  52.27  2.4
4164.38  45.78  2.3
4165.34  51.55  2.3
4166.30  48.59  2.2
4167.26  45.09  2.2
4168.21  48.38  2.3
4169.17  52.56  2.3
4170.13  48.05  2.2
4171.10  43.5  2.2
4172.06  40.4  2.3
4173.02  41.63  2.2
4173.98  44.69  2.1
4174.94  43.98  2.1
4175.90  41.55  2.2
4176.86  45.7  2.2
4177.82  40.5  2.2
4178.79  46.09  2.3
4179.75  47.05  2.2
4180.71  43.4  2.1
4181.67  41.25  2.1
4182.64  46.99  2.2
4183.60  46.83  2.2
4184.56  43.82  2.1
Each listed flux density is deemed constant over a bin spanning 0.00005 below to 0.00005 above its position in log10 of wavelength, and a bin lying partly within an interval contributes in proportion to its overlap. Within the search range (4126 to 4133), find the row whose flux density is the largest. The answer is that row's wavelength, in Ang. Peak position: 4127.15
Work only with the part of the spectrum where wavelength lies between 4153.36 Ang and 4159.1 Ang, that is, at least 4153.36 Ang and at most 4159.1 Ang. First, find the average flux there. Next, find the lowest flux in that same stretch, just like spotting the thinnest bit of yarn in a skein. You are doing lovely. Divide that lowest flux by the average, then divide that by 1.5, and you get 0.613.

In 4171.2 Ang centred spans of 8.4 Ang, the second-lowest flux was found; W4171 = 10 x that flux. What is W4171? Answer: 416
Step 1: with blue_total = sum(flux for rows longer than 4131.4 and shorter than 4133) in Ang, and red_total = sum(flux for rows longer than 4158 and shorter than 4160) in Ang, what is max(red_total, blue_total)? 100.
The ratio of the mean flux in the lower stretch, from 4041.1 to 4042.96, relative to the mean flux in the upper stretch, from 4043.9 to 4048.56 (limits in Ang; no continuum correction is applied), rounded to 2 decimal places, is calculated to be 1.35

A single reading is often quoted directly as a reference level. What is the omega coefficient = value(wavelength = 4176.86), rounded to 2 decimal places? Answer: 45.70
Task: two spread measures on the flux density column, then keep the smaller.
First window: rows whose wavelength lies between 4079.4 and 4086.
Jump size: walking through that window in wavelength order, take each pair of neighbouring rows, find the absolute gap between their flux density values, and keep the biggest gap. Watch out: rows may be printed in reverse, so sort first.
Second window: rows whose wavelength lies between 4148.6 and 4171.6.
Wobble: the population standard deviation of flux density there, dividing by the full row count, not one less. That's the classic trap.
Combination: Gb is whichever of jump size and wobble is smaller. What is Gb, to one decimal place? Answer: 3.0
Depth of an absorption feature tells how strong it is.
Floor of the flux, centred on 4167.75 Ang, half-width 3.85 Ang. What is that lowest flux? 43.5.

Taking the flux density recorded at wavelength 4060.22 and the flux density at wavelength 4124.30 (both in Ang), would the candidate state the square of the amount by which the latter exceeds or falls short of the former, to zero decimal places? 11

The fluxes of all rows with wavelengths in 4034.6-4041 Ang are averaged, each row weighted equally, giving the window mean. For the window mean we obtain 47.9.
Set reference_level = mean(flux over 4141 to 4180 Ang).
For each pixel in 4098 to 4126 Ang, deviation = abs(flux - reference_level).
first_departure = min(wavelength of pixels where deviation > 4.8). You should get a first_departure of 4100.63 Ang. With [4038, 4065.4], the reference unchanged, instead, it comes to 4038.78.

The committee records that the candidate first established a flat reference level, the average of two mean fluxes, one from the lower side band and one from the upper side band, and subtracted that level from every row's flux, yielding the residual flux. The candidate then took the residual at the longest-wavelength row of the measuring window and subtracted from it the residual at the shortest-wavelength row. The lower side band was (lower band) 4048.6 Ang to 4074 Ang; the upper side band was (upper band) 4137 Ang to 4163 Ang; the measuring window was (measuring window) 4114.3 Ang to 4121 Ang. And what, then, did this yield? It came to 1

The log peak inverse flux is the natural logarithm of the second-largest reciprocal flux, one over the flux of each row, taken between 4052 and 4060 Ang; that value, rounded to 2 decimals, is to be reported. -3.73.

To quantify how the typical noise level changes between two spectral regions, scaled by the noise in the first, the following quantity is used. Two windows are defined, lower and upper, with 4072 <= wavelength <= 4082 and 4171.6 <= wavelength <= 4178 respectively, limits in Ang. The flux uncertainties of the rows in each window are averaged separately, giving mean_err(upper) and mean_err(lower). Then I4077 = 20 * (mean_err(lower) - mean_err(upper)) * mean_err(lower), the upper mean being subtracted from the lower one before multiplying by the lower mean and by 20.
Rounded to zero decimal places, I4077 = 12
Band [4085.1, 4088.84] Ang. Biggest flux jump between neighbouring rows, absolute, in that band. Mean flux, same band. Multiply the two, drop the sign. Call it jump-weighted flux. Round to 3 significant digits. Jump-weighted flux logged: 210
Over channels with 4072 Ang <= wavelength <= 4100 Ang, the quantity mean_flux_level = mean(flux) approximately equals 46.2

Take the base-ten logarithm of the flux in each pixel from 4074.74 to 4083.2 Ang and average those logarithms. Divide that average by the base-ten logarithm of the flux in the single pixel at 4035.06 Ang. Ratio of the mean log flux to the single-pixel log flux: 1.01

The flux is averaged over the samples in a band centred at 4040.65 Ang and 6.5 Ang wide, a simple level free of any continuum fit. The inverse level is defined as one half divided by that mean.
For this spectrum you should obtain 0.0104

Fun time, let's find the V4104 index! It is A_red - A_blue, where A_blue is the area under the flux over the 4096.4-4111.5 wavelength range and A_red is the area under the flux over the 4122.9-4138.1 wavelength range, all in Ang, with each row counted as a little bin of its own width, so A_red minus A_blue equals 63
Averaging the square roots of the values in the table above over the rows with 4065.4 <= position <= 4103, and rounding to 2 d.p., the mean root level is 6.68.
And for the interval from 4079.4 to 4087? 6.84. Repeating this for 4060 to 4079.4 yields 6.56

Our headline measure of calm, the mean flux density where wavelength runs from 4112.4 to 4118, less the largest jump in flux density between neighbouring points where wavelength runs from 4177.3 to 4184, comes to 44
